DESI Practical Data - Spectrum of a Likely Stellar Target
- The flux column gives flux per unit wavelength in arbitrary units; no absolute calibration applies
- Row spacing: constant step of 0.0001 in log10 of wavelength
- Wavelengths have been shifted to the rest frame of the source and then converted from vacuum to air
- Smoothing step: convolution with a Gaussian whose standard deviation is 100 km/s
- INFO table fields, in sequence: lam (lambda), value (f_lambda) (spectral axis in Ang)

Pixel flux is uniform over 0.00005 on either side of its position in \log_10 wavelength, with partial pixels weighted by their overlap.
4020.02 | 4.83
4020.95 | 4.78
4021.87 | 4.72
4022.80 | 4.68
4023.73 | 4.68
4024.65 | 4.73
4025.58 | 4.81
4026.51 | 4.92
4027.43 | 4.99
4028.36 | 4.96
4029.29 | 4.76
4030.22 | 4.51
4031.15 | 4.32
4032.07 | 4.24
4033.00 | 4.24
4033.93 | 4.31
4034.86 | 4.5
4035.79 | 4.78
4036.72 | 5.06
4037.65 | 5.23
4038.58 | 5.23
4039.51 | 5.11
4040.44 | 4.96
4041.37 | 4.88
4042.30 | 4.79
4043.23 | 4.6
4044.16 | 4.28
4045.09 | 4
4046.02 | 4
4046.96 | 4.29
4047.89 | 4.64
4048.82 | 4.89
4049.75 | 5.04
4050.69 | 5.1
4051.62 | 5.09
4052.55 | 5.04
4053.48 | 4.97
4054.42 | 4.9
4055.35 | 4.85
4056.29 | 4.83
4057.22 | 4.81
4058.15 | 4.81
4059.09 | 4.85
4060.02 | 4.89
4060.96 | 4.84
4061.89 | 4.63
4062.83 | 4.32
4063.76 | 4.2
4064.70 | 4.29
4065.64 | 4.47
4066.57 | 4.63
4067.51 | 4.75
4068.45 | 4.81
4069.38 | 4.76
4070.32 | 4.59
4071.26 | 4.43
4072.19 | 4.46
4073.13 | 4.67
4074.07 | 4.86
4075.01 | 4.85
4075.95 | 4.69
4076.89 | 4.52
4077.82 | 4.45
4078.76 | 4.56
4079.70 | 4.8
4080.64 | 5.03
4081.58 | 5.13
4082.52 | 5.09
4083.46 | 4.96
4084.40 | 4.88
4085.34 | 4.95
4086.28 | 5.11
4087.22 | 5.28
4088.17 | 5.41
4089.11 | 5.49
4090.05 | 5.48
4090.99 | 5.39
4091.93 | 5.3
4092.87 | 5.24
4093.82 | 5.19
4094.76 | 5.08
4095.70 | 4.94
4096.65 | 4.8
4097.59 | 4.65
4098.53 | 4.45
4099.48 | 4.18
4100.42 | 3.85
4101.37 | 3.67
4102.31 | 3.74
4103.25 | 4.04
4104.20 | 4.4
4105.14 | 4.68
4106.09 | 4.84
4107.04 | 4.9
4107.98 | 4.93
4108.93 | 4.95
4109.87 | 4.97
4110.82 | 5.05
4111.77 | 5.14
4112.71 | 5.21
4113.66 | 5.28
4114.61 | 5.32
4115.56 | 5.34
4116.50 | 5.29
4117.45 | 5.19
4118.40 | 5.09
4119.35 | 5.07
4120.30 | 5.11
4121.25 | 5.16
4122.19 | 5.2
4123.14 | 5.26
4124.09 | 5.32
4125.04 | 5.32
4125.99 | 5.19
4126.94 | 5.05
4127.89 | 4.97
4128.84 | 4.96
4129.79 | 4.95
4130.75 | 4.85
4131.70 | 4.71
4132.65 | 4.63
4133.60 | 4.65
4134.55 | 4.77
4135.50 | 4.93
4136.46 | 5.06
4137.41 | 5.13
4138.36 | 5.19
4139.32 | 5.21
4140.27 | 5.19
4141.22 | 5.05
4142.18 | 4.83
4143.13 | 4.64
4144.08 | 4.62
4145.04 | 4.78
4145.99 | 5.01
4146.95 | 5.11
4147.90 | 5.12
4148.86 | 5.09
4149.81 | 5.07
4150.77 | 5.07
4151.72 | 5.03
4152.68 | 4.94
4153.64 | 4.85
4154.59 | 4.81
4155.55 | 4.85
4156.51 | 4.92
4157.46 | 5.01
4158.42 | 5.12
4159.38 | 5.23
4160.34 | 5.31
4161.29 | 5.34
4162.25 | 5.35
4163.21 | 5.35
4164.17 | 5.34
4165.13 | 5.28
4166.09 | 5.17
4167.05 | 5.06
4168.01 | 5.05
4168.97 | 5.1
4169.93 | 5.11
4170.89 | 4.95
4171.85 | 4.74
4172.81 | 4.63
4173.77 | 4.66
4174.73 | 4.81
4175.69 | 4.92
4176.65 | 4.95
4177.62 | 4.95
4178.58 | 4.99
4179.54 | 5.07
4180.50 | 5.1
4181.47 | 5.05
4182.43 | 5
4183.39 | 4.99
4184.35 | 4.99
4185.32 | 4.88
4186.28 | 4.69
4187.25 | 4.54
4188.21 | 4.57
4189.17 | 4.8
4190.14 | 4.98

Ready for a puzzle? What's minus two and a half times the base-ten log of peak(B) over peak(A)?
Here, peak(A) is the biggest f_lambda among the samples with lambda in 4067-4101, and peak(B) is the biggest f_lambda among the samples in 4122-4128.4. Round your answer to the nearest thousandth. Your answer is 0.034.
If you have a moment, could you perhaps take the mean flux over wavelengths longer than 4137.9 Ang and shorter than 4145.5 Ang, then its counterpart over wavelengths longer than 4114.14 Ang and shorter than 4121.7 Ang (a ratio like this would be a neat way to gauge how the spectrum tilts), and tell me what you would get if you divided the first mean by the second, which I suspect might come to 0.95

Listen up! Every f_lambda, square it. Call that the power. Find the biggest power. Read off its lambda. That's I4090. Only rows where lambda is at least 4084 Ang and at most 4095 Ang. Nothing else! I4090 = 4089.11 Ang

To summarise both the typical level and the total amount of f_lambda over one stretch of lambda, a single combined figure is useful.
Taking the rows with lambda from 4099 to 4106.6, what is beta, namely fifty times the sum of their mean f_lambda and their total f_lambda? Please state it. 1879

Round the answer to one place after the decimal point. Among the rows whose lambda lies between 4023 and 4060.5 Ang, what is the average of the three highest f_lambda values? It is 5.2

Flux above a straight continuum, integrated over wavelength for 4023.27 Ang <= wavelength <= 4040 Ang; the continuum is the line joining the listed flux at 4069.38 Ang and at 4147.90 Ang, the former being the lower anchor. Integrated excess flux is 2.6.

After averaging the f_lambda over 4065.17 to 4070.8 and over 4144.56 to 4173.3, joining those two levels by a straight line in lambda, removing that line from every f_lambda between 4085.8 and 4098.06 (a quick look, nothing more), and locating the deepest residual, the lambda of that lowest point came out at 4097.59 Ang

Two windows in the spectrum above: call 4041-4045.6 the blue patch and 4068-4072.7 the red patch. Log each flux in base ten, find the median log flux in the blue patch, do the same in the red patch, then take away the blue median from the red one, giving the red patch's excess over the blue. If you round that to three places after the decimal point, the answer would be -0.001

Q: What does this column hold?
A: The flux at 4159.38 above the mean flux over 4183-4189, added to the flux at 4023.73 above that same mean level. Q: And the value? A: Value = 0.4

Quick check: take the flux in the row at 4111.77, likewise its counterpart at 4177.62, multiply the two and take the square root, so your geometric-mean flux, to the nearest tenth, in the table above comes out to 5.0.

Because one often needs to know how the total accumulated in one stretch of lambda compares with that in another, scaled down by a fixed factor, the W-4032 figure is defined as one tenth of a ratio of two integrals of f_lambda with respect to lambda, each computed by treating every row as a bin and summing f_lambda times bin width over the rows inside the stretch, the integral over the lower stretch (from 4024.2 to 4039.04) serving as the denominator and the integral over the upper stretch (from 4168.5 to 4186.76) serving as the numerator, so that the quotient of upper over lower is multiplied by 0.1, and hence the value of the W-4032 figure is 0.13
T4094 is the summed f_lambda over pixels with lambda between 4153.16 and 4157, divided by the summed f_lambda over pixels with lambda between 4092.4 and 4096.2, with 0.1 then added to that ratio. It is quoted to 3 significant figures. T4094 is 1.05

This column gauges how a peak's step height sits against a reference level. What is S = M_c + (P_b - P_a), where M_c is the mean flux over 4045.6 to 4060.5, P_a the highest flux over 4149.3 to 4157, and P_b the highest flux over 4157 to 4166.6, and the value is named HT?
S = 5.09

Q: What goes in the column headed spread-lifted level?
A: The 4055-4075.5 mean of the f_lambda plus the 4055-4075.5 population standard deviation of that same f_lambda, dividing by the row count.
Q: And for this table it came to 4.87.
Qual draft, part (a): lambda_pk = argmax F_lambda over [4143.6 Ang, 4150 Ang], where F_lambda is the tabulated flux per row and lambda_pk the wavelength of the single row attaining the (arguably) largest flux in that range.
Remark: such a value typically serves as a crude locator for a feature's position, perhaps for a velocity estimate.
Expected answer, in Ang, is 4147.90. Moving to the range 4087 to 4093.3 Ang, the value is 4089.11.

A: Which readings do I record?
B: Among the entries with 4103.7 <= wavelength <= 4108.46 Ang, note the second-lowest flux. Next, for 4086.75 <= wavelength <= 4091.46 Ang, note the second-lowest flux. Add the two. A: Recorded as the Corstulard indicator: 10.1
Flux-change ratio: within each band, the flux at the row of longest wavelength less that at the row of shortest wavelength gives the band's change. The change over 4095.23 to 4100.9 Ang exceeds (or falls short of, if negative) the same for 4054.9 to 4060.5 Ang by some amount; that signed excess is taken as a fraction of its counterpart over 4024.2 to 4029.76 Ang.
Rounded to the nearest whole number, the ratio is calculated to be -38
